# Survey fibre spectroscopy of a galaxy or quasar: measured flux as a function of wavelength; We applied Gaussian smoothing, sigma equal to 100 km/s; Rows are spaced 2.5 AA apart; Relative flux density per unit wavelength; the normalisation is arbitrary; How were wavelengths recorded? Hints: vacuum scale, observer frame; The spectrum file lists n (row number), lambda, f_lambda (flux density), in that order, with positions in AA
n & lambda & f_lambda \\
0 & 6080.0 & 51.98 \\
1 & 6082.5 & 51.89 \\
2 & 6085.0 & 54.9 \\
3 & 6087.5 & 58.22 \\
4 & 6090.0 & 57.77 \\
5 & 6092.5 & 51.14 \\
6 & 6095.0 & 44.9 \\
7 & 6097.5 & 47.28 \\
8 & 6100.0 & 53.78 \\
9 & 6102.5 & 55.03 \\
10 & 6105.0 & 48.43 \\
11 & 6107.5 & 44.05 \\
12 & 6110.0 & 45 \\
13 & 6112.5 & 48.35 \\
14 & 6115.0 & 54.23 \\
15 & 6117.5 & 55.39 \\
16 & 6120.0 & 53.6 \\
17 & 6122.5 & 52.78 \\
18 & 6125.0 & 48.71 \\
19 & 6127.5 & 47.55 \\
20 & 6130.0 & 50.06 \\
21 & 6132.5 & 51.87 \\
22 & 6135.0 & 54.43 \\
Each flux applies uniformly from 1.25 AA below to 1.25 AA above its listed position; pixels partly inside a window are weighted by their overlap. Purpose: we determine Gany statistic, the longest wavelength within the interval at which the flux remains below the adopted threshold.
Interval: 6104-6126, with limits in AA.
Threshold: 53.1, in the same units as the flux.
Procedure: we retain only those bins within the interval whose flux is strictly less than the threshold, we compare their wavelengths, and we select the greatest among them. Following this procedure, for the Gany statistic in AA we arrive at 6125.0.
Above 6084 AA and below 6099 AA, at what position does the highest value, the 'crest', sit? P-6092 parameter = 6087.5 AA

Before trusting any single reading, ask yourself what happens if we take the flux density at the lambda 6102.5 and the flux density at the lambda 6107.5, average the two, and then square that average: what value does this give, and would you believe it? 2454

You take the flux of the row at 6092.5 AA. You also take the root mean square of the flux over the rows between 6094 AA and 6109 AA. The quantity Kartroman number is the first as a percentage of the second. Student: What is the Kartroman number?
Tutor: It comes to 104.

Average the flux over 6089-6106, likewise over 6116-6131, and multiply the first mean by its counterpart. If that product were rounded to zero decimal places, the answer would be 2629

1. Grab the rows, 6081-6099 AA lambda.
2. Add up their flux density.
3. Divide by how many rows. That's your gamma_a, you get 52.3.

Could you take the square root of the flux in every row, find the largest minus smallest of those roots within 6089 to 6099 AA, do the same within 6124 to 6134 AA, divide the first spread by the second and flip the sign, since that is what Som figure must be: -2.9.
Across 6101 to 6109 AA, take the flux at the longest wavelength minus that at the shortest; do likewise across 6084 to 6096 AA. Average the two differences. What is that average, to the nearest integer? -10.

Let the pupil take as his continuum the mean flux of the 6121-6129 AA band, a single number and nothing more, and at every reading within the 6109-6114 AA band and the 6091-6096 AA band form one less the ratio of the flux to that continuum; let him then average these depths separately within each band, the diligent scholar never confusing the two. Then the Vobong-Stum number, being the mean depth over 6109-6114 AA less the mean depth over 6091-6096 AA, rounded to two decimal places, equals 0.03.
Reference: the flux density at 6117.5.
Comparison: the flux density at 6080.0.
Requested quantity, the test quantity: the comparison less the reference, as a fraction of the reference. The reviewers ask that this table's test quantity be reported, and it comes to -0.06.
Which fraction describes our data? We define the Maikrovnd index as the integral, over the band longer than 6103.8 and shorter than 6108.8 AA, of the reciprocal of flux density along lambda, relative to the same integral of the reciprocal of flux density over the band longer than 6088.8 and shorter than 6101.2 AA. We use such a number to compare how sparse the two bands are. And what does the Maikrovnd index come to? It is 0.4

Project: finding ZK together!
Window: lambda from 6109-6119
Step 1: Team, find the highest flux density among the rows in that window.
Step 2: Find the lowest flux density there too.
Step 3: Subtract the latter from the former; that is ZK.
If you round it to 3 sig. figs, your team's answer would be 10.4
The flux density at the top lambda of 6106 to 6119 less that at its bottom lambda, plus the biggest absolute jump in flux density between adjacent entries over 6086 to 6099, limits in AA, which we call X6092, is 18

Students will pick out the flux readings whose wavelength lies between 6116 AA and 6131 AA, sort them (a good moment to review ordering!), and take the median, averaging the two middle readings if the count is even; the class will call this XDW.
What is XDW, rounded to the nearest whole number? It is 51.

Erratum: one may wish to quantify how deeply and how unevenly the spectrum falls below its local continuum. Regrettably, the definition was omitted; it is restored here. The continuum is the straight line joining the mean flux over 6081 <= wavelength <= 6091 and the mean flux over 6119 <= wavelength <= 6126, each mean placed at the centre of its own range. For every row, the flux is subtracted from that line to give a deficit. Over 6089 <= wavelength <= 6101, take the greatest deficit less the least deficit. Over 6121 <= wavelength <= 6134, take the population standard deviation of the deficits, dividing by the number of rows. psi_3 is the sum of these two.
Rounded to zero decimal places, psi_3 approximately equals 14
